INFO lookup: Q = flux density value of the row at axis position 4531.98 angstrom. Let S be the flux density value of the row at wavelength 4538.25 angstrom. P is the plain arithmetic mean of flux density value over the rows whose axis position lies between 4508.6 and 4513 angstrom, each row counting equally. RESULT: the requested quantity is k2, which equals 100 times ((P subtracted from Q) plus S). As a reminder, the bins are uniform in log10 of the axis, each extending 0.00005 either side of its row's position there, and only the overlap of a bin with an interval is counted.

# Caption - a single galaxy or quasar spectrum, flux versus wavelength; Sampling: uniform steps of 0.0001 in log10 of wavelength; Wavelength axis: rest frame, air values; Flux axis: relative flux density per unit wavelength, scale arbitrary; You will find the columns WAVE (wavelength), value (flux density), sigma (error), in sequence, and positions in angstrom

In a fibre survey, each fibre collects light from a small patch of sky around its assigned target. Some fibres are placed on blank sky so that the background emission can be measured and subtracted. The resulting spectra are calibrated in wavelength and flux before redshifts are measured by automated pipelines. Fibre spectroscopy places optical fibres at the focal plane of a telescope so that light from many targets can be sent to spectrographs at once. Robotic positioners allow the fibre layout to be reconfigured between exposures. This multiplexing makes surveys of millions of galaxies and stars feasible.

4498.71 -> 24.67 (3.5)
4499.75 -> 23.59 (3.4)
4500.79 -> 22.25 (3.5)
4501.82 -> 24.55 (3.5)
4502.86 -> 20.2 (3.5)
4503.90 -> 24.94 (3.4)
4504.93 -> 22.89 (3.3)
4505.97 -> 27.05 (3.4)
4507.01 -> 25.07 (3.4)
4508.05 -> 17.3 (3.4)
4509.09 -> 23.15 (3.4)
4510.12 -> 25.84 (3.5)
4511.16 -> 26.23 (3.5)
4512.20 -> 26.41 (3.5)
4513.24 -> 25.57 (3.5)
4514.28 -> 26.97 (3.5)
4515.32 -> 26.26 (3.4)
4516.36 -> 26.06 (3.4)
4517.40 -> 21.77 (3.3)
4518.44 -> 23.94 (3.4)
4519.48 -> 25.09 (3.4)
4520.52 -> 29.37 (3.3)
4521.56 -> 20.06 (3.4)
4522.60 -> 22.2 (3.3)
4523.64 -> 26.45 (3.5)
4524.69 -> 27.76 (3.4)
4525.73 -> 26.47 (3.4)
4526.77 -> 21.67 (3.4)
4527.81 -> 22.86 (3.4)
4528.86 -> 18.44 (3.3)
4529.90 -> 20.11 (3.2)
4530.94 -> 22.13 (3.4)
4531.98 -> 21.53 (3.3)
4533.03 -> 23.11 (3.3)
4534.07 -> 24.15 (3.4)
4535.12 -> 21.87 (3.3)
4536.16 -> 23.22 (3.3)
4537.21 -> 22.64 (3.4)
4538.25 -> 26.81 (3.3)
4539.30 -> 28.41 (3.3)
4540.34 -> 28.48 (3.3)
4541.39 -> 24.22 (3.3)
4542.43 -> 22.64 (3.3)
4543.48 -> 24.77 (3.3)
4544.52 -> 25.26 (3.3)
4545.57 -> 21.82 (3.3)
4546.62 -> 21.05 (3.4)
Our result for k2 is 2293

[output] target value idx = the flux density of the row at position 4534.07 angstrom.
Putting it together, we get 24.15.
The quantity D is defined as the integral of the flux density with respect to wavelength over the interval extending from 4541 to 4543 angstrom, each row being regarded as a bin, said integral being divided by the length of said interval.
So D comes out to 23.4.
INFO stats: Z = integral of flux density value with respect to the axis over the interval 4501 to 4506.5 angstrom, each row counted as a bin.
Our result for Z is 131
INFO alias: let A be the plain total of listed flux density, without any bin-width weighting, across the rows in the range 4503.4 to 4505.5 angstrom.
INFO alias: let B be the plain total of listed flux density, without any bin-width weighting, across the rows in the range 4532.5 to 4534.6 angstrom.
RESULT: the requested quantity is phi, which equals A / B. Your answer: 1.01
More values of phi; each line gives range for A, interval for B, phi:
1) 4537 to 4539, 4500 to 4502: 1.06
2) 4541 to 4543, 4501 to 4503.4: 1.05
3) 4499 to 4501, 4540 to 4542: 0.87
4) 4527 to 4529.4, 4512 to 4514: 0.79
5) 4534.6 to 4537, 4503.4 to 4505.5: 0.94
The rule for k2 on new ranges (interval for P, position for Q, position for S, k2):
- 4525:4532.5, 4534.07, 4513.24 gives 2783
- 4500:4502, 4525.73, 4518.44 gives 2701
